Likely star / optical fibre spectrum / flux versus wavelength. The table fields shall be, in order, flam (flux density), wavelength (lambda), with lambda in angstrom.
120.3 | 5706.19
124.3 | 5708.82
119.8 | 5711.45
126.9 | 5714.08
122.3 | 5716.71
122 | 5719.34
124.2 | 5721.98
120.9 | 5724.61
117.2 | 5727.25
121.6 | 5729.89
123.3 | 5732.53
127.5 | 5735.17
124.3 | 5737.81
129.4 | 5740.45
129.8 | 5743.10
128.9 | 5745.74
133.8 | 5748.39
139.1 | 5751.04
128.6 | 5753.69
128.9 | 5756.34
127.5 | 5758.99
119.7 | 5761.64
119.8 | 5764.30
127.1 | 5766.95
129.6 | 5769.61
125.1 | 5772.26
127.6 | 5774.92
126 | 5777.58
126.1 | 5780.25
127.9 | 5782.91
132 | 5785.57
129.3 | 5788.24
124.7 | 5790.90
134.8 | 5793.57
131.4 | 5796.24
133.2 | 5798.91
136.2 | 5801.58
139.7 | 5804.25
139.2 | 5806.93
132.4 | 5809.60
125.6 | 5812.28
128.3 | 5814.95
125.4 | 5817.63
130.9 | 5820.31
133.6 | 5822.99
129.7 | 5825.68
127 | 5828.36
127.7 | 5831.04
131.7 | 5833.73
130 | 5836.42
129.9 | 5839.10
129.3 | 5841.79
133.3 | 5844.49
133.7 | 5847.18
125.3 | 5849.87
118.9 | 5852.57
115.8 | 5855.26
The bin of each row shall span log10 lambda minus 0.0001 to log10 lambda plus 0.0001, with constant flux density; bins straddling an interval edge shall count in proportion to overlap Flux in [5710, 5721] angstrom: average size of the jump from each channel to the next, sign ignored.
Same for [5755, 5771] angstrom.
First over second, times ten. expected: 10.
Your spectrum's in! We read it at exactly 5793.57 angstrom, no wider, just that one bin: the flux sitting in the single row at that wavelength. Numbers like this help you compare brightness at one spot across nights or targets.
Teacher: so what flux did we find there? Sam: 134.8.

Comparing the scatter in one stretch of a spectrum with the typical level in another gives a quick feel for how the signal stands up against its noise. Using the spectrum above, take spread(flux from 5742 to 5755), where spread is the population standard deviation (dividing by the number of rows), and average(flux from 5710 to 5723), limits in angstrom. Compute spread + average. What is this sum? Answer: 127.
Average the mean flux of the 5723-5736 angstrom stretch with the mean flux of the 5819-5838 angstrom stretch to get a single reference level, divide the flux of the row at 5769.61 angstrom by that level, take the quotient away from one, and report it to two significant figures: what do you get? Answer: -0.028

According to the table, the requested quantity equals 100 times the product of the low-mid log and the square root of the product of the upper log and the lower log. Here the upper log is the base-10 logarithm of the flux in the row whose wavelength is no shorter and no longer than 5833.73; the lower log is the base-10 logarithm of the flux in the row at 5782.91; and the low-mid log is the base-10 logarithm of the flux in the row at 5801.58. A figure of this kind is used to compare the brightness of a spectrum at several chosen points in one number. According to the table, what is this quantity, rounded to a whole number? 451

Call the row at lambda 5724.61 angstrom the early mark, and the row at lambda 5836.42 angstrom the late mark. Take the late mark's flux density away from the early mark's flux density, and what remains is -9.1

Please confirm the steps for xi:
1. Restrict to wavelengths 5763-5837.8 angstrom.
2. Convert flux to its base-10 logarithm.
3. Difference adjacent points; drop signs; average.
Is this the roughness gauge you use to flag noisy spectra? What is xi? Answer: 0.0117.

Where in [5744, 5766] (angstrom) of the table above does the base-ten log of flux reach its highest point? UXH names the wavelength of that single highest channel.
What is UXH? 5751.04 angstrom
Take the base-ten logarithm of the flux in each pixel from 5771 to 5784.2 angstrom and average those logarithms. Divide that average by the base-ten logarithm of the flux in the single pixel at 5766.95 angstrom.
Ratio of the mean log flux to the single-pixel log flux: 0.999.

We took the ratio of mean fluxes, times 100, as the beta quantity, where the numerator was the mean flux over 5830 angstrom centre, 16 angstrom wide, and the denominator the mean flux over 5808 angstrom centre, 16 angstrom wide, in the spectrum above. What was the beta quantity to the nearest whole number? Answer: 97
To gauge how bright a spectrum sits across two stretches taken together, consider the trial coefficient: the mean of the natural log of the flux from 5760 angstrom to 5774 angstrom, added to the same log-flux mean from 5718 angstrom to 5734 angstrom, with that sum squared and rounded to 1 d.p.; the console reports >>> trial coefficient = 92.6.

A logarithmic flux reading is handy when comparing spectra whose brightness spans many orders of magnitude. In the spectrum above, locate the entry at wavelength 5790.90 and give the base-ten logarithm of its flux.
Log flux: 2.10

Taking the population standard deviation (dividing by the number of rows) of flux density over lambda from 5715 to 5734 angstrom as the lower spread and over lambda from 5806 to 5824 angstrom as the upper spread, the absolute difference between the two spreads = 2.5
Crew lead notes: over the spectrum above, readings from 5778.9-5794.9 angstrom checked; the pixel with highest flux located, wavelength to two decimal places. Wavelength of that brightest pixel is 5793.57 angstrom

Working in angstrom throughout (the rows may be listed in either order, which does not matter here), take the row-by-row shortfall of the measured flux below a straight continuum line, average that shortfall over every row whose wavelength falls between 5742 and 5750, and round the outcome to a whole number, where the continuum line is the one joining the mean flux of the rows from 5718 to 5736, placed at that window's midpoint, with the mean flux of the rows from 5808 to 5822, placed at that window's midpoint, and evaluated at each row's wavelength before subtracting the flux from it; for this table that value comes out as -7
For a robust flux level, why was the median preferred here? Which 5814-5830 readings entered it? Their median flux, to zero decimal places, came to 129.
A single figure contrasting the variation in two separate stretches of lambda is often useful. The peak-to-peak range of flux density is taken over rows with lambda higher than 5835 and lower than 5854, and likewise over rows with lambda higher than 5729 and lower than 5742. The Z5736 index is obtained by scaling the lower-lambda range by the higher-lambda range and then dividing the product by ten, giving 12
